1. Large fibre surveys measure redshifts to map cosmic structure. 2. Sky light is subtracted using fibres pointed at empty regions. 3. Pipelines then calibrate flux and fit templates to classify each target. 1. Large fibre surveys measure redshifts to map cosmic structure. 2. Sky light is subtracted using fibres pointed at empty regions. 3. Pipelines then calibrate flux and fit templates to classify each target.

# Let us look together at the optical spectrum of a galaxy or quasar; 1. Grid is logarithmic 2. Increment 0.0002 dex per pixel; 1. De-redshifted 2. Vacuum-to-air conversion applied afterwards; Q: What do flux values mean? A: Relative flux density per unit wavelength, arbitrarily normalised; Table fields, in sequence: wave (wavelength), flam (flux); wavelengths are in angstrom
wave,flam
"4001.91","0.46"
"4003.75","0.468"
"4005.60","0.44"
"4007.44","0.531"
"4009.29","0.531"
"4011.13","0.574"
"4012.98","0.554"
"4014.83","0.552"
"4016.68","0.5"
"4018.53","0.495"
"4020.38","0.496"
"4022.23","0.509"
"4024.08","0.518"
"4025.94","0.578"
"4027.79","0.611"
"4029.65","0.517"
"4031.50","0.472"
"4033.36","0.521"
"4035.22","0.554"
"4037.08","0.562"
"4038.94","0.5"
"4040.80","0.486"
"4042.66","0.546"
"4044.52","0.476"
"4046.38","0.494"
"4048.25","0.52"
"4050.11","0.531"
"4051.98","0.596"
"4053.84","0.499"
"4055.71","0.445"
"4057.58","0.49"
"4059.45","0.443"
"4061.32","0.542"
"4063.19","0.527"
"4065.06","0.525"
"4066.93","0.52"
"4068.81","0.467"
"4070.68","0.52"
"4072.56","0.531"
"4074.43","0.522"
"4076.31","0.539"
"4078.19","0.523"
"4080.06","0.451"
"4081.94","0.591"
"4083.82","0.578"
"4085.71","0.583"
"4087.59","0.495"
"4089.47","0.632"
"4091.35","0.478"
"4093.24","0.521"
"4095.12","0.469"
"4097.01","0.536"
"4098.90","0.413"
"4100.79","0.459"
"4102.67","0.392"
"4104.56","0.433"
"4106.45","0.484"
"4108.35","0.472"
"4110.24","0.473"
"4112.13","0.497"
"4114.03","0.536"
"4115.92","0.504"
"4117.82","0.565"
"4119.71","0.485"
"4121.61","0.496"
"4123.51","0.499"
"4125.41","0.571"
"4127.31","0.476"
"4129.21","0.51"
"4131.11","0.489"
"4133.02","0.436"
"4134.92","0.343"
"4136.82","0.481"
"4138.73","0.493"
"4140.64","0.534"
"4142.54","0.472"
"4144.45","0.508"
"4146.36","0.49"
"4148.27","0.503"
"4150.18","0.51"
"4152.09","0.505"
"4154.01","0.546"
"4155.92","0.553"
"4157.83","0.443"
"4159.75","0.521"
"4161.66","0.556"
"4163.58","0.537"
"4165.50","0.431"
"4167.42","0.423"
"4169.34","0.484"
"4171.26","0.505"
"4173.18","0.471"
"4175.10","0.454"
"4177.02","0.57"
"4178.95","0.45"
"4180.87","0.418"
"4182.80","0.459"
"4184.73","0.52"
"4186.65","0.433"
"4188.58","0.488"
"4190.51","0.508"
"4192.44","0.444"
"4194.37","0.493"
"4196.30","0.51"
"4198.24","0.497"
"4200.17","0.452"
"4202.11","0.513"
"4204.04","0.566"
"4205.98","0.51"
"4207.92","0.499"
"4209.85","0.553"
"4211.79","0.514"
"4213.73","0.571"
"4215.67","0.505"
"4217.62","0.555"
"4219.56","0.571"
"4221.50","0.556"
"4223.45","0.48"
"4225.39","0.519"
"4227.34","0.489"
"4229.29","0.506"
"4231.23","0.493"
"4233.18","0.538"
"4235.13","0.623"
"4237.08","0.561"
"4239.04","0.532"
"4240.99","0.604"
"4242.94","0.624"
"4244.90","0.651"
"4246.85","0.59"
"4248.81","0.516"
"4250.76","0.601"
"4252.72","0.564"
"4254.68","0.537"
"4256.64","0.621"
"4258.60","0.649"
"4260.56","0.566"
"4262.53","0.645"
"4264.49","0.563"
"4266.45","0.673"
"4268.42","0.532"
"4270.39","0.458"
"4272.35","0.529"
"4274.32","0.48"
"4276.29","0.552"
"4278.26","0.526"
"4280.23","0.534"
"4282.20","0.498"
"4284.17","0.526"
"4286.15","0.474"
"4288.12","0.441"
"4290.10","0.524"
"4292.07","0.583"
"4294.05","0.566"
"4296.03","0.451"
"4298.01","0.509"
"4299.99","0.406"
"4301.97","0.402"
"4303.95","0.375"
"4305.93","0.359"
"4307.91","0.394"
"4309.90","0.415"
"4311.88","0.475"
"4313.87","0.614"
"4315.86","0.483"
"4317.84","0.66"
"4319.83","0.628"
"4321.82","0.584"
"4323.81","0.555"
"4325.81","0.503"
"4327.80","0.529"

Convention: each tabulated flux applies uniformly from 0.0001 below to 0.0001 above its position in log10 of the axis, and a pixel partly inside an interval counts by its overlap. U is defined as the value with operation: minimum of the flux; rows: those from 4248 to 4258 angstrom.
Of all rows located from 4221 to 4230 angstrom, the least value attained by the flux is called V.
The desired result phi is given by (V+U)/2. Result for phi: 0.498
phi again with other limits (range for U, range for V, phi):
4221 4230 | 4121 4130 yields 0.478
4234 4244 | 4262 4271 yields 0.495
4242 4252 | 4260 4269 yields 0.524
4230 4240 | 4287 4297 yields 0.467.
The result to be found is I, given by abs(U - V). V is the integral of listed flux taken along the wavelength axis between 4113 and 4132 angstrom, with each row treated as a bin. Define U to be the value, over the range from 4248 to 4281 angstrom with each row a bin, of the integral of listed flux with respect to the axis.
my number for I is 9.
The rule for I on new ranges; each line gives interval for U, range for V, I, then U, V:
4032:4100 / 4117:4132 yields 27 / 35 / 7.7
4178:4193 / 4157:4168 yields 2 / 7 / 5.4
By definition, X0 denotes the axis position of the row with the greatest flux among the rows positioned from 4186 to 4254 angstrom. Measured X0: 4244.90 angstrom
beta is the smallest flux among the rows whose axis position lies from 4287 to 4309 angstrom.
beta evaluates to 0.359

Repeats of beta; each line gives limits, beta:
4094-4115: 0.392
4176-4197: 0.418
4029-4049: 0.472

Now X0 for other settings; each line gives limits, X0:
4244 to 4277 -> 4266.45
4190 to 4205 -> 4204.04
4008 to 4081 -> 4027.79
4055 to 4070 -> 4061.32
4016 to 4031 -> 4027.79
